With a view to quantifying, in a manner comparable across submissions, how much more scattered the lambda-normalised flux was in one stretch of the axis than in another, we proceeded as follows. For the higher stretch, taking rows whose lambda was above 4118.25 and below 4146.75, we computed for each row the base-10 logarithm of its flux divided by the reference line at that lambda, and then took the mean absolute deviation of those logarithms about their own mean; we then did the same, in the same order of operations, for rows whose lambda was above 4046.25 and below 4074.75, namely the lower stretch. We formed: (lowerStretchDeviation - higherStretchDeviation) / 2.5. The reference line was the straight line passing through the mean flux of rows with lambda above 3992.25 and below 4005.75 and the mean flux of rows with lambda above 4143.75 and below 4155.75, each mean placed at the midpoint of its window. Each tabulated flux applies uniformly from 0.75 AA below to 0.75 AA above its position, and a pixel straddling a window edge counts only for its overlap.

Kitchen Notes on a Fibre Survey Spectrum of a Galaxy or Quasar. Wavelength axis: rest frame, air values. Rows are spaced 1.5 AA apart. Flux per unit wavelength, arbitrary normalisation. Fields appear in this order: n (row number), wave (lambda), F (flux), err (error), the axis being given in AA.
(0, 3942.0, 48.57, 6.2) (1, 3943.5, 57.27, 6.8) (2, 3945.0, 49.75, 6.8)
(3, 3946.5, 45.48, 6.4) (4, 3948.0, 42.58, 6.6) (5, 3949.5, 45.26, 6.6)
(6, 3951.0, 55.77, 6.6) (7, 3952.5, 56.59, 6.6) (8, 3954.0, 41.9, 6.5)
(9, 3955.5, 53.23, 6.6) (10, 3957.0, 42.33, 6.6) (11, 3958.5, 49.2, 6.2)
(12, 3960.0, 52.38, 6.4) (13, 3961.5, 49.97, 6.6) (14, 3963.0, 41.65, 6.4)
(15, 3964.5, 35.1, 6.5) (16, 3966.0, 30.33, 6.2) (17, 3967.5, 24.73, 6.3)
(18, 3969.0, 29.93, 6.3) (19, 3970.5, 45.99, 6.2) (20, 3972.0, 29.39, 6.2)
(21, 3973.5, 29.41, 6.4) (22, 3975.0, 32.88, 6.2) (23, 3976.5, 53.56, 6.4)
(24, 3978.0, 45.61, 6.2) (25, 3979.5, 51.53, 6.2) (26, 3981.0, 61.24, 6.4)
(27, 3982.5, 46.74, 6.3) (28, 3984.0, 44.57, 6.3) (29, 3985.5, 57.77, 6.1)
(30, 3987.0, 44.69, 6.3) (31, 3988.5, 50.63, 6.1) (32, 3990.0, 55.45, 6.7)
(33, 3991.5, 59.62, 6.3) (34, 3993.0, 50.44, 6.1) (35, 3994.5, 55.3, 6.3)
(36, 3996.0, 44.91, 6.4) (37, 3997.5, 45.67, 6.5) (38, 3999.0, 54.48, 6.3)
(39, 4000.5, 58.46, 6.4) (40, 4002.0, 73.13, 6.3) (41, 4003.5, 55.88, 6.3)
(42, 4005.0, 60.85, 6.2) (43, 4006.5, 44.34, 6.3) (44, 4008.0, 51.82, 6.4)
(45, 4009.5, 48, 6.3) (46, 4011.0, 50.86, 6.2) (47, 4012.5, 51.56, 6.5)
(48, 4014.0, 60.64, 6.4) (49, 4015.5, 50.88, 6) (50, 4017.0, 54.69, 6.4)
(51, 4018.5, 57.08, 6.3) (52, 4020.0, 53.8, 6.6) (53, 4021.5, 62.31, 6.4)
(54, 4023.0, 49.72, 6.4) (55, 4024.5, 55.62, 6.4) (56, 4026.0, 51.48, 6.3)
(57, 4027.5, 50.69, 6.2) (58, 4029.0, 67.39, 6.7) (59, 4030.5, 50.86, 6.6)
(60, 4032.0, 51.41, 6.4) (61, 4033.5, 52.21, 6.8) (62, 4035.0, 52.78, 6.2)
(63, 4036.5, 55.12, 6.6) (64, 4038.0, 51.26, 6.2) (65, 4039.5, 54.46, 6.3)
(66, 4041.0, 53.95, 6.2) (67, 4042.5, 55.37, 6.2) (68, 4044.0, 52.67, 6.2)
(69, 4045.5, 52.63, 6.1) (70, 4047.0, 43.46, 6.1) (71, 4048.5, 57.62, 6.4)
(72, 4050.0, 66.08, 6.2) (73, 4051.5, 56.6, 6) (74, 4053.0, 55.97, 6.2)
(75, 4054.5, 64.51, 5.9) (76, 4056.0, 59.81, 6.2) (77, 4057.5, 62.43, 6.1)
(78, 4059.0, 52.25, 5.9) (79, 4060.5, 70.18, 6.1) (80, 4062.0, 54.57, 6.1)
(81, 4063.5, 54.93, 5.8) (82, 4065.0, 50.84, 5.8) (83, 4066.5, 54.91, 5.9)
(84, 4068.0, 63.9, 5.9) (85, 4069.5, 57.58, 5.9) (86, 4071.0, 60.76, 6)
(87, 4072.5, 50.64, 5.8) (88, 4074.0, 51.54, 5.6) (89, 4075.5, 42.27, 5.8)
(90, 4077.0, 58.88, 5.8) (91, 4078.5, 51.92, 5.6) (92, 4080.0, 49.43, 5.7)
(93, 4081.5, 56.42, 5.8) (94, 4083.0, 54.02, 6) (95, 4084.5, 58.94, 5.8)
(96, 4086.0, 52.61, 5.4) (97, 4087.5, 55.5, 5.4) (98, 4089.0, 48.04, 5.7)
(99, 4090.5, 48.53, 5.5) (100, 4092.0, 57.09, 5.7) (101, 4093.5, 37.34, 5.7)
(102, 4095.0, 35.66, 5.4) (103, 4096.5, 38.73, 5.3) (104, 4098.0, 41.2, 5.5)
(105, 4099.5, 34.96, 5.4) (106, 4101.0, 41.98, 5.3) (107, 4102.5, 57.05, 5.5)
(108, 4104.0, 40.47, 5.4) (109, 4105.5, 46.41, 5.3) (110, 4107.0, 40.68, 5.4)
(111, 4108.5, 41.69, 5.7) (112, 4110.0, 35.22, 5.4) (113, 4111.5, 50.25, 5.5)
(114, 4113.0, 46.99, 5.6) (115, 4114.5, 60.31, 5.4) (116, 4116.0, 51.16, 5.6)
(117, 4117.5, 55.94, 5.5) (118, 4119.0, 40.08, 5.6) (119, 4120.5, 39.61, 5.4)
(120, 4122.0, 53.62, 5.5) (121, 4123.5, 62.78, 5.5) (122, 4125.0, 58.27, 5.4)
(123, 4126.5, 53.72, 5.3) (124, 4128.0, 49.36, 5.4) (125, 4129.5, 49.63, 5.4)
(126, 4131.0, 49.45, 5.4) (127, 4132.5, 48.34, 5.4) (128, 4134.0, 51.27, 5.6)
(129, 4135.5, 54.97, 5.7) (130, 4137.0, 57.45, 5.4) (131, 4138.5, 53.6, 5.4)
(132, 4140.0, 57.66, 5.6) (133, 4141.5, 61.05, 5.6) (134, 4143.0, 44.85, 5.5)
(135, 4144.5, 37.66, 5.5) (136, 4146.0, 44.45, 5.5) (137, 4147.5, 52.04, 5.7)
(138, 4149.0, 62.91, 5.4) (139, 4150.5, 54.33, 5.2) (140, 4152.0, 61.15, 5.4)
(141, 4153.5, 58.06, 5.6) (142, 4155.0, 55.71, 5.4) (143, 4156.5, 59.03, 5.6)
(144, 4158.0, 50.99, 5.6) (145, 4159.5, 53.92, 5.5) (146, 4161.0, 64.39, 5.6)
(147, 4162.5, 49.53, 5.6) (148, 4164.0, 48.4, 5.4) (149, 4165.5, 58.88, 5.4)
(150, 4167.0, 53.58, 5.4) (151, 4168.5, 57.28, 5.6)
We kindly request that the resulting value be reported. -0.005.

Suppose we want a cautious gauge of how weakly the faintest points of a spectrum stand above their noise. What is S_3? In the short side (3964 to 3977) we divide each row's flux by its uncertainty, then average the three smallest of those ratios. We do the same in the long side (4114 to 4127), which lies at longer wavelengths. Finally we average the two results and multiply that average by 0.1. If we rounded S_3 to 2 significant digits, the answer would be 0.61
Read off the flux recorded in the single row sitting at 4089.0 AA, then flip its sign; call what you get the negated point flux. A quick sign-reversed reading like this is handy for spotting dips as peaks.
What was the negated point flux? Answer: -48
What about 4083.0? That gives -54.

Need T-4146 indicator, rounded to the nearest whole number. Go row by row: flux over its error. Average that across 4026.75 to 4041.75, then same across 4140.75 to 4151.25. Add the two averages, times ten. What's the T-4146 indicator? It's 177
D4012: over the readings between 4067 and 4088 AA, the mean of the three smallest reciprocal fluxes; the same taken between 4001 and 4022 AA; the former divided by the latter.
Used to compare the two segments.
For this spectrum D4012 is 1.06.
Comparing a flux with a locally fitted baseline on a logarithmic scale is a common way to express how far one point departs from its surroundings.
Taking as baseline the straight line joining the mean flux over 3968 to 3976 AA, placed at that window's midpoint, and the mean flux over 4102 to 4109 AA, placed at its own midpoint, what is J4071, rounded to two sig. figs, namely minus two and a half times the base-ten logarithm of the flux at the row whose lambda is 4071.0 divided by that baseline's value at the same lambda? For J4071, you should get -0.40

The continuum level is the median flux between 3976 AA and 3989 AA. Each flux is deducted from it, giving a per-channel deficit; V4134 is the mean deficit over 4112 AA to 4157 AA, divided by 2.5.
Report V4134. -0.9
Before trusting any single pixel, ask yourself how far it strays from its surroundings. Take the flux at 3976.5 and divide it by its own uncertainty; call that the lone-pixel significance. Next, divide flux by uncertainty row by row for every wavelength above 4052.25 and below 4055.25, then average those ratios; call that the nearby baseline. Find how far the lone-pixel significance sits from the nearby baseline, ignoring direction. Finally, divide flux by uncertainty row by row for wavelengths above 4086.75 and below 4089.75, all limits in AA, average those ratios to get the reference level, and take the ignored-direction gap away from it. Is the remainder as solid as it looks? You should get 7.7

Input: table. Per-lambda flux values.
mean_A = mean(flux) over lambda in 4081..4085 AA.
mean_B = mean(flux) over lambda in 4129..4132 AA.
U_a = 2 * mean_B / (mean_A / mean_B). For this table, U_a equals 87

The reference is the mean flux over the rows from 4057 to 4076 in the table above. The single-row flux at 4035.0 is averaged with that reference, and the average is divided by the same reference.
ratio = 0.97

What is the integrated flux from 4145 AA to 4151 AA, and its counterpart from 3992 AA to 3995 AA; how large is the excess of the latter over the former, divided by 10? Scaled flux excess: -16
